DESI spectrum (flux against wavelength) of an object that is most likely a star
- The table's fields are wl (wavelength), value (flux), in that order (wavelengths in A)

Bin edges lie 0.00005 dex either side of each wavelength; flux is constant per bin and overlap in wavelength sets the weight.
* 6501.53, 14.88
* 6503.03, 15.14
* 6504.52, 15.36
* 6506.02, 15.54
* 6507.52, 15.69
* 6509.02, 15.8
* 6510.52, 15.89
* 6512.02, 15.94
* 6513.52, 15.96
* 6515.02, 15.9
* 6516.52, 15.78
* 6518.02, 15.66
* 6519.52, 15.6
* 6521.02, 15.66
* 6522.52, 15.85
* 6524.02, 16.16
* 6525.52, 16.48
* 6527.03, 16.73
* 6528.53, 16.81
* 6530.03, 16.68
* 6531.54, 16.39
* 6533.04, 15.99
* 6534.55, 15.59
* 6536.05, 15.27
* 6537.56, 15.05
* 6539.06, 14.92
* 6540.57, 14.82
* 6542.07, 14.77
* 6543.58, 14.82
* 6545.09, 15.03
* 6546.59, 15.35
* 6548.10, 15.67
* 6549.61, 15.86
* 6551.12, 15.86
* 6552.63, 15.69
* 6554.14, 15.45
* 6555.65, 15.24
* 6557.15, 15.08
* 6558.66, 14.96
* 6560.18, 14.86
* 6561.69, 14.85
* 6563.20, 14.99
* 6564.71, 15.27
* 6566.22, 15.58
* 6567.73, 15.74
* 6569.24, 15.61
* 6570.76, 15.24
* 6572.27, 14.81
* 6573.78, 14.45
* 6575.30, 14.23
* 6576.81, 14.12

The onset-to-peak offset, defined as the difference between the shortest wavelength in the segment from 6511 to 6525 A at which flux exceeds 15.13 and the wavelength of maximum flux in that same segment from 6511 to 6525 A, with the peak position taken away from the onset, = -12.0 A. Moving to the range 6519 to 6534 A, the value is -9.0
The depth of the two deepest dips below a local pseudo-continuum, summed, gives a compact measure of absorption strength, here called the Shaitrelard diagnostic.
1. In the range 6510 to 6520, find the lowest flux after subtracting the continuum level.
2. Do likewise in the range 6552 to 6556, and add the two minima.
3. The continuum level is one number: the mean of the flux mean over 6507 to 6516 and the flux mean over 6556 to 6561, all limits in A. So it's 0.0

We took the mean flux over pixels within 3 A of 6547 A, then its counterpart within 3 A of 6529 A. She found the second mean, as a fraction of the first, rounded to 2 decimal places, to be 1.08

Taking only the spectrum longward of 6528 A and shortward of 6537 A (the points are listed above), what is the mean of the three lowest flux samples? 15.6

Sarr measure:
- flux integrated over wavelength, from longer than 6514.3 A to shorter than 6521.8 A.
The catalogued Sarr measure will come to 118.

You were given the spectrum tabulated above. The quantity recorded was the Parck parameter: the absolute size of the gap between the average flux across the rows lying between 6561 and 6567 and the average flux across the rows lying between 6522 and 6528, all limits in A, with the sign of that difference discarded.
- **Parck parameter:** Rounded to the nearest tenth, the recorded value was 1.1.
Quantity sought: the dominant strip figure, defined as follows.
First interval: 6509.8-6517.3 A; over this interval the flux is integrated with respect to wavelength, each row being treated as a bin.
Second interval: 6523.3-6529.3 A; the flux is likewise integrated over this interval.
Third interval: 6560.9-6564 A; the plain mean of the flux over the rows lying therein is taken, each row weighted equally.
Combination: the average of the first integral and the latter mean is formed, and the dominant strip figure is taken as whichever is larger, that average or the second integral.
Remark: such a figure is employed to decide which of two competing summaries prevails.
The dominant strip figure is 99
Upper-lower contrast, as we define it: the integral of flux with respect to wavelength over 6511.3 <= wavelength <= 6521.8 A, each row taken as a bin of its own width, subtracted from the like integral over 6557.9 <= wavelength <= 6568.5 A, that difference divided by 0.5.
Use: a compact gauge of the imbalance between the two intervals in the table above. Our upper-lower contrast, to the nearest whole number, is -10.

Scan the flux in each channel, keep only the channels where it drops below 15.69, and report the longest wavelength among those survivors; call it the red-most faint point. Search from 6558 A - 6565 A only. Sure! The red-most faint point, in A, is 6564.71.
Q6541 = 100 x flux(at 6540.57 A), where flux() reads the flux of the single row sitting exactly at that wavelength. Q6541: 1482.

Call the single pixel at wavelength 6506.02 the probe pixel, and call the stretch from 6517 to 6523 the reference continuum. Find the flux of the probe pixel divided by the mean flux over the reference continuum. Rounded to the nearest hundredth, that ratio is 0.99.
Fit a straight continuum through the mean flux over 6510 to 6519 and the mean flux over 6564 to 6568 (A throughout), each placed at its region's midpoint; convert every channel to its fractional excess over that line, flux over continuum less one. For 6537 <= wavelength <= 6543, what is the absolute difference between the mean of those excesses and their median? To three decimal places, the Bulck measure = 0.001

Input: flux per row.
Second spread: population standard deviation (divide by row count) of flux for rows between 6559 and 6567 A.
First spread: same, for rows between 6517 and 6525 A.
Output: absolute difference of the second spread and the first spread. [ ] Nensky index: 0.07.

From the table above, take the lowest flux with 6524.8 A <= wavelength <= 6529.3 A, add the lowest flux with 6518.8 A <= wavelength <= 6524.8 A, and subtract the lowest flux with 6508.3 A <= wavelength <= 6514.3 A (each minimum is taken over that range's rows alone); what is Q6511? 16.3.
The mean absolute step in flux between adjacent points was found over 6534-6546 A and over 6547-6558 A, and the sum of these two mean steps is 0.32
